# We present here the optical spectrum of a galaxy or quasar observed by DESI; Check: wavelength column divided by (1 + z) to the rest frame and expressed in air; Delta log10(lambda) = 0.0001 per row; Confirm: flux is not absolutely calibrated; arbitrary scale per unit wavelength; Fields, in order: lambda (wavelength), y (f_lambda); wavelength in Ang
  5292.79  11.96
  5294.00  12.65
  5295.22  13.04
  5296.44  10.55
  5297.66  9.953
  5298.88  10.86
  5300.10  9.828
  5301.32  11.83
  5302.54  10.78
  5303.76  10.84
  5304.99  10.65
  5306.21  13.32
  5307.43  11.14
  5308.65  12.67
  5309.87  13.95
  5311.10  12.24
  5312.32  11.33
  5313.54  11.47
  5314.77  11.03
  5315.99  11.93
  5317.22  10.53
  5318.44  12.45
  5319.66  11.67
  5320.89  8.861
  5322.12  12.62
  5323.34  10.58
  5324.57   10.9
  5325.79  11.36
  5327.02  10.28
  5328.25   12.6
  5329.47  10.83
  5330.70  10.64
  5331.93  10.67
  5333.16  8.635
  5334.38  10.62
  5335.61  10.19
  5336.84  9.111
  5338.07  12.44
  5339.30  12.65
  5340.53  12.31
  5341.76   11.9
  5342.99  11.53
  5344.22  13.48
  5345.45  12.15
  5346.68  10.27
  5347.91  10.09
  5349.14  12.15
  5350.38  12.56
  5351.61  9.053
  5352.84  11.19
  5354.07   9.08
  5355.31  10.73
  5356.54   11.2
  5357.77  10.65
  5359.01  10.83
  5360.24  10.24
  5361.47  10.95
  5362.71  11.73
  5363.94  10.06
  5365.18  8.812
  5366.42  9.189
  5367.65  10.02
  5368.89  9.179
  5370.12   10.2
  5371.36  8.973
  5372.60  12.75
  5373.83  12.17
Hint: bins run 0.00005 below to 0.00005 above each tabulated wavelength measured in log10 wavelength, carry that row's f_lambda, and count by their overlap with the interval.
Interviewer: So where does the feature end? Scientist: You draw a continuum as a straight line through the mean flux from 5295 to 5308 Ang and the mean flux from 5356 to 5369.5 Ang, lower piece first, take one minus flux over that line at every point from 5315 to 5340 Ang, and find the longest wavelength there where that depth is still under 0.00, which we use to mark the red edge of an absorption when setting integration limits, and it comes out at 5339.30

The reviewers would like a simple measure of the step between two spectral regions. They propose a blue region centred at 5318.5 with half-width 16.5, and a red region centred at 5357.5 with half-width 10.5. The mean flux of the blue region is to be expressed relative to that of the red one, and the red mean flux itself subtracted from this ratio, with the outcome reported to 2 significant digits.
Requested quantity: -9.4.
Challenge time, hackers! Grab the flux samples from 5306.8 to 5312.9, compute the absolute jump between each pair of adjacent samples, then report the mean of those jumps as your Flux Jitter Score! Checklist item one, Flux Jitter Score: 1.4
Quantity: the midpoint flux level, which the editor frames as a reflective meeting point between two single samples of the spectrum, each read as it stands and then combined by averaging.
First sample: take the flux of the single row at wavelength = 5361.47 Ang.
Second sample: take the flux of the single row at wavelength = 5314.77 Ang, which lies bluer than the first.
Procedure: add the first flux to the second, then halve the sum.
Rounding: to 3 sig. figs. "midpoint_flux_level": 11.0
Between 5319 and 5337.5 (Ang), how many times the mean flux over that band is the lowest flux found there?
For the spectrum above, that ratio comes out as 0.81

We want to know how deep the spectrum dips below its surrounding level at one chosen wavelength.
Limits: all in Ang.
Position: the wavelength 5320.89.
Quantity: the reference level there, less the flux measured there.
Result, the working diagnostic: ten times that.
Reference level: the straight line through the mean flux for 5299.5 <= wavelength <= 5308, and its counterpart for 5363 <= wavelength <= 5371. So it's 19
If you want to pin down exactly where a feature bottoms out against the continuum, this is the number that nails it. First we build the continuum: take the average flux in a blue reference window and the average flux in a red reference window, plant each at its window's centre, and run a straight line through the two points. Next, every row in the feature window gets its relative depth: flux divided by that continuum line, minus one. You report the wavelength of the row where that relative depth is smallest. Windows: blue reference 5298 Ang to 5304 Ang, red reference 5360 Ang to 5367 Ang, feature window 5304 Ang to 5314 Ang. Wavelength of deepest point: 5304.99 Ang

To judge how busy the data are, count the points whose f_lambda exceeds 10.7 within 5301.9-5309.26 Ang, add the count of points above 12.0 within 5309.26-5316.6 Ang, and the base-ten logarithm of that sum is 0.85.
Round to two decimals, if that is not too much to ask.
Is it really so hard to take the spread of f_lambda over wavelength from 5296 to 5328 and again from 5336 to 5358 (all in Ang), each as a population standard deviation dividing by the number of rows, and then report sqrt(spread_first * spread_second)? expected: 1.20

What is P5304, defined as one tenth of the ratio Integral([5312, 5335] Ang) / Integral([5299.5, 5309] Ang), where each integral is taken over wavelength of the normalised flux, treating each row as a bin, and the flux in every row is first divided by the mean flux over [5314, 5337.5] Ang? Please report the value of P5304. 0.23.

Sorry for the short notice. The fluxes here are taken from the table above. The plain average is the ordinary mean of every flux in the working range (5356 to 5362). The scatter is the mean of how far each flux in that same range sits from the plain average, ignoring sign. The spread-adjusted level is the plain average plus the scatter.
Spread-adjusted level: 11.0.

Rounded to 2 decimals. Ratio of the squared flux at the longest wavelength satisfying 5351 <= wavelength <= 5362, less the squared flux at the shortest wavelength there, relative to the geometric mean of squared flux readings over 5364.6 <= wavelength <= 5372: 0.43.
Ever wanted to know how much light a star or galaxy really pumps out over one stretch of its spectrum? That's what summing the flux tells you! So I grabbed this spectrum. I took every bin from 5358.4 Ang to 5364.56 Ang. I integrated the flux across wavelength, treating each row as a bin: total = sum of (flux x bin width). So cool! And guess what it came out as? 66.4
